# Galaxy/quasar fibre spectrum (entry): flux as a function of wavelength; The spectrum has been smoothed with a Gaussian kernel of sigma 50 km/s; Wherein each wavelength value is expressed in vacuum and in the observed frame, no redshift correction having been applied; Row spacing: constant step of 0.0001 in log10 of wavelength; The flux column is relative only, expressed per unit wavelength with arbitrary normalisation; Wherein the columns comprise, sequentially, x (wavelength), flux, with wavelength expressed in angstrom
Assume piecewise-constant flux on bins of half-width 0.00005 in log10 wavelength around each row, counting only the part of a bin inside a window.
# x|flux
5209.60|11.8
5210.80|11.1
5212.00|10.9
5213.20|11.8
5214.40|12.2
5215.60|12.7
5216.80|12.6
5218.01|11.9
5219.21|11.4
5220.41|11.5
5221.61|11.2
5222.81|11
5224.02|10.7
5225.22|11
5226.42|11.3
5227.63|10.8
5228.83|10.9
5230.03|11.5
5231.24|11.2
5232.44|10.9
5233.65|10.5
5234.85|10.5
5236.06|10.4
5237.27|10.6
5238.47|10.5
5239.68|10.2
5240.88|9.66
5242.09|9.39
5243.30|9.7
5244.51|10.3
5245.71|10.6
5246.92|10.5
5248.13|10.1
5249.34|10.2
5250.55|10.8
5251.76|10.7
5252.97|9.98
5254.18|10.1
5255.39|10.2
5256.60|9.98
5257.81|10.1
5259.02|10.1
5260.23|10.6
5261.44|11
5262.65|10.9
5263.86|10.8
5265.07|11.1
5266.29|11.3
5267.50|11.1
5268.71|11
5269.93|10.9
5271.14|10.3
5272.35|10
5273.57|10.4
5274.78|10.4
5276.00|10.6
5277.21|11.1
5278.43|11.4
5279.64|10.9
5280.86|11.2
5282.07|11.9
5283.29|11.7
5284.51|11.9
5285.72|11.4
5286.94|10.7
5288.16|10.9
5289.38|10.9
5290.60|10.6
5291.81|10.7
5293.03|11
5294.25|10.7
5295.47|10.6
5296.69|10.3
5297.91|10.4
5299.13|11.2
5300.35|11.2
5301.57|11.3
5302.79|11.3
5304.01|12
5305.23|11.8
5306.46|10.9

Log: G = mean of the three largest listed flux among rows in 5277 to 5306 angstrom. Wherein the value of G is 11.9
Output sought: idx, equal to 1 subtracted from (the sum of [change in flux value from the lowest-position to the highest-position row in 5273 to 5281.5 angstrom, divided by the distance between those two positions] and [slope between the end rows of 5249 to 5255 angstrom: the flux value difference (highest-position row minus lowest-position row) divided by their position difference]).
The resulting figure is -0.91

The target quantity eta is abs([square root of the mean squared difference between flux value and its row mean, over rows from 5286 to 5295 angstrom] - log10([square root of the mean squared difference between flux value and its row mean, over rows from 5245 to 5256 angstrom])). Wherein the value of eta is 0.68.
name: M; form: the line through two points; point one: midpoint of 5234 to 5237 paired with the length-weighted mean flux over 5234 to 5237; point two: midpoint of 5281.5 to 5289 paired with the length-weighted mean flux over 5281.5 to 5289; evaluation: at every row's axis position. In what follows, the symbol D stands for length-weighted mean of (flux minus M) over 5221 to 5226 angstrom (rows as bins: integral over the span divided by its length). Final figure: 0.8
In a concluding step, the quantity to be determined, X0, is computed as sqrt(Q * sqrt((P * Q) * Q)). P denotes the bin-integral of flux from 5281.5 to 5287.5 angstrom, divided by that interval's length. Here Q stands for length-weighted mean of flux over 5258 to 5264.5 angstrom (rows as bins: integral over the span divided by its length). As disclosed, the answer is 19.6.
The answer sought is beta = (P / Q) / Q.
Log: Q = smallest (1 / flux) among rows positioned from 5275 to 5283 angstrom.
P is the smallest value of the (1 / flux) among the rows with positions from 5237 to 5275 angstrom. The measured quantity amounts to 12.5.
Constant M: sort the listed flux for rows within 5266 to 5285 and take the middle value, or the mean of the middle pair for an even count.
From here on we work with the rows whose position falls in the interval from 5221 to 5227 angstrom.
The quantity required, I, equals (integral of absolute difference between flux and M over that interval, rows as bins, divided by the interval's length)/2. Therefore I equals 0.085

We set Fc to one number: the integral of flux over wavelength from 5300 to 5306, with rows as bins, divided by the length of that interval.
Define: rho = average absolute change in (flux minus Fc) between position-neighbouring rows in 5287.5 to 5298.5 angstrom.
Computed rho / 0.19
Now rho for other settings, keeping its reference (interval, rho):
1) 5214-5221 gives 0.38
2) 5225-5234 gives 0.36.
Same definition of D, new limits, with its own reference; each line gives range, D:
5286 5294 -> -0.7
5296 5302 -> -0.8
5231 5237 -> 0.2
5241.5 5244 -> -1.0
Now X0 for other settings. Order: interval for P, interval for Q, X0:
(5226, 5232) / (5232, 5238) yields 19.3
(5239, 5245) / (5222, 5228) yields 19.4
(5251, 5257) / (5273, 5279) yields 19.3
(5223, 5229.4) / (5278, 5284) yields 20.8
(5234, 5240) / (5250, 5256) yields 18.6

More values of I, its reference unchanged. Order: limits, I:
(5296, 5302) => 0.197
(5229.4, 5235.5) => 0.185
